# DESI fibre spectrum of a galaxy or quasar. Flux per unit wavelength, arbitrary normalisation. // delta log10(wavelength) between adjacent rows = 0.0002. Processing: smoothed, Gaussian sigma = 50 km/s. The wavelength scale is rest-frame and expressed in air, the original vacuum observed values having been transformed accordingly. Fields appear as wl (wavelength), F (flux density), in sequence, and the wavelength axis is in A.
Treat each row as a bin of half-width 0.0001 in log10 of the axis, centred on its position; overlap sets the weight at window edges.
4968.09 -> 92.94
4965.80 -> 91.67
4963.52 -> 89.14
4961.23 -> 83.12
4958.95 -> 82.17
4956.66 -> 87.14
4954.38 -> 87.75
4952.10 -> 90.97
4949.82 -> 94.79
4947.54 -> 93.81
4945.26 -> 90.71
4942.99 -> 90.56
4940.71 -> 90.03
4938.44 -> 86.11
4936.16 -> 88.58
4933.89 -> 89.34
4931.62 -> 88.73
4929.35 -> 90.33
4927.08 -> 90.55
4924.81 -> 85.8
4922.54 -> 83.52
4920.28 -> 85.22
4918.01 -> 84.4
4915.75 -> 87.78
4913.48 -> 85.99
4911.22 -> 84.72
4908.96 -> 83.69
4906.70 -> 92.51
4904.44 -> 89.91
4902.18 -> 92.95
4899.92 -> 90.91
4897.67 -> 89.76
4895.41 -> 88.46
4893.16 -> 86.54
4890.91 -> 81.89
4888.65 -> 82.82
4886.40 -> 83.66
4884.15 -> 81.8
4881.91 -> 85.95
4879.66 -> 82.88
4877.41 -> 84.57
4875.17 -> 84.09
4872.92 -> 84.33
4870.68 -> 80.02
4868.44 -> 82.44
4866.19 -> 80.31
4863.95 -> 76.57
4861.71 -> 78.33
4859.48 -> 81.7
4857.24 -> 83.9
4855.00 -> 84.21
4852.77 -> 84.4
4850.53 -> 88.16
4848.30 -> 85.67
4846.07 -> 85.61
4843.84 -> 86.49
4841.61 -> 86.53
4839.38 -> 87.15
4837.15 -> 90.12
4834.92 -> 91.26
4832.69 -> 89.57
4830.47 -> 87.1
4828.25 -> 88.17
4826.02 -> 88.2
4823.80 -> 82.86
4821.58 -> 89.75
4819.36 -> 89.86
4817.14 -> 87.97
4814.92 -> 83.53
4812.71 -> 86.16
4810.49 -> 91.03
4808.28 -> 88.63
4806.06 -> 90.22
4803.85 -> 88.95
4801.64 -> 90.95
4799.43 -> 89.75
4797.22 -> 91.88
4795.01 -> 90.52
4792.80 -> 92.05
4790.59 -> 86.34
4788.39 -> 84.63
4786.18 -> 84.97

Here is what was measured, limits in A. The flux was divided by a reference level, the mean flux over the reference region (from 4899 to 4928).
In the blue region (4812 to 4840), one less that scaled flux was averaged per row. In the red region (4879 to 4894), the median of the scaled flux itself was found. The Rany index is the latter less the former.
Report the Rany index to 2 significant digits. 0.95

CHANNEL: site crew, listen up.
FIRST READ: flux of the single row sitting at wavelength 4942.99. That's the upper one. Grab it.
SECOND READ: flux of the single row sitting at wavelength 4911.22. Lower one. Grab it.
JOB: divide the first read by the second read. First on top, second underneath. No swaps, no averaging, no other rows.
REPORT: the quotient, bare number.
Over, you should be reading 1.069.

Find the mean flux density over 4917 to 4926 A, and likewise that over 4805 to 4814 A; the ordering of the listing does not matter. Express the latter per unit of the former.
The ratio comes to 1.05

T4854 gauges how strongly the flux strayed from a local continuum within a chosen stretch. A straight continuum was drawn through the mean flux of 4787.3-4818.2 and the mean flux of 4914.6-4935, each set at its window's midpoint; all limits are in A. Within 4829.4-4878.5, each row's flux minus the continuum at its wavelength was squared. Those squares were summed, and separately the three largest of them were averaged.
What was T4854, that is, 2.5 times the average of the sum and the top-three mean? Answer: 795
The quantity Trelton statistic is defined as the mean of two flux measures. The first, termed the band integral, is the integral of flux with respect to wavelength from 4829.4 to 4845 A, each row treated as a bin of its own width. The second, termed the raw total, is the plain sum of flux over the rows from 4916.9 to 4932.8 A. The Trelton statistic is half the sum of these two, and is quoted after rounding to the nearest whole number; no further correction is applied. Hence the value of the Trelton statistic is 993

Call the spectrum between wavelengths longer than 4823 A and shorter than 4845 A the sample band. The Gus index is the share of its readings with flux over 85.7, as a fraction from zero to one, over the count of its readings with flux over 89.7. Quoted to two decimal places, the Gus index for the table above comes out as 0.45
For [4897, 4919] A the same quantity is 0.14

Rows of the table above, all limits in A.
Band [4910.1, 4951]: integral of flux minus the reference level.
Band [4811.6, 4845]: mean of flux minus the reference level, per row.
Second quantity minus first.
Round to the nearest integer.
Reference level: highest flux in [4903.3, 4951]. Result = 254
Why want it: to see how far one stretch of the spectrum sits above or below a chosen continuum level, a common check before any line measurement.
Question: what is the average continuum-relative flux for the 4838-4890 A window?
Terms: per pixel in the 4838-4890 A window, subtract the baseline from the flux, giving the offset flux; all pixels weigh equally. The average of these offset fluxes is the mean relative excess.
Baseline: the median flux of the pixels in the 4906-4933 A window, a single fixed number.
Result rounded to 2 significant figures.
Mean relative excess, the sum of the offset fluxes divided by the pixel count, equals -2.3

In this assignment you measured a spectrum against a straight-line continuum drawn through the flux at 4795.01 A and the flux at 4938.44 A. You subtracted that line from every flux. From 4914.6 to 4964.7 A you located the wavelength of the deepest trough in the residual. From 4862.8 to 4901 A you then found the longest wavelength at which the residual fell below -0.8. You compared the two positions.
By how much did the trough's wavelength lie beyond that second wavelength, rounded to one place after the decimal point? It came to 65.8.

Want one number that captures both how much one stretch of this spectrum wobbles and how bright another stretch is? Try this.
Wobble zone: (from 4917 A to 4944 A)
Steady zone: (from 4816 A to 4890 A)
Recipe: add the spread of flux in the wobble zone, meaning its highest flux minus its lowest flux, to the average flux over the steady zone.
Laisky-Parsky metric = 92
